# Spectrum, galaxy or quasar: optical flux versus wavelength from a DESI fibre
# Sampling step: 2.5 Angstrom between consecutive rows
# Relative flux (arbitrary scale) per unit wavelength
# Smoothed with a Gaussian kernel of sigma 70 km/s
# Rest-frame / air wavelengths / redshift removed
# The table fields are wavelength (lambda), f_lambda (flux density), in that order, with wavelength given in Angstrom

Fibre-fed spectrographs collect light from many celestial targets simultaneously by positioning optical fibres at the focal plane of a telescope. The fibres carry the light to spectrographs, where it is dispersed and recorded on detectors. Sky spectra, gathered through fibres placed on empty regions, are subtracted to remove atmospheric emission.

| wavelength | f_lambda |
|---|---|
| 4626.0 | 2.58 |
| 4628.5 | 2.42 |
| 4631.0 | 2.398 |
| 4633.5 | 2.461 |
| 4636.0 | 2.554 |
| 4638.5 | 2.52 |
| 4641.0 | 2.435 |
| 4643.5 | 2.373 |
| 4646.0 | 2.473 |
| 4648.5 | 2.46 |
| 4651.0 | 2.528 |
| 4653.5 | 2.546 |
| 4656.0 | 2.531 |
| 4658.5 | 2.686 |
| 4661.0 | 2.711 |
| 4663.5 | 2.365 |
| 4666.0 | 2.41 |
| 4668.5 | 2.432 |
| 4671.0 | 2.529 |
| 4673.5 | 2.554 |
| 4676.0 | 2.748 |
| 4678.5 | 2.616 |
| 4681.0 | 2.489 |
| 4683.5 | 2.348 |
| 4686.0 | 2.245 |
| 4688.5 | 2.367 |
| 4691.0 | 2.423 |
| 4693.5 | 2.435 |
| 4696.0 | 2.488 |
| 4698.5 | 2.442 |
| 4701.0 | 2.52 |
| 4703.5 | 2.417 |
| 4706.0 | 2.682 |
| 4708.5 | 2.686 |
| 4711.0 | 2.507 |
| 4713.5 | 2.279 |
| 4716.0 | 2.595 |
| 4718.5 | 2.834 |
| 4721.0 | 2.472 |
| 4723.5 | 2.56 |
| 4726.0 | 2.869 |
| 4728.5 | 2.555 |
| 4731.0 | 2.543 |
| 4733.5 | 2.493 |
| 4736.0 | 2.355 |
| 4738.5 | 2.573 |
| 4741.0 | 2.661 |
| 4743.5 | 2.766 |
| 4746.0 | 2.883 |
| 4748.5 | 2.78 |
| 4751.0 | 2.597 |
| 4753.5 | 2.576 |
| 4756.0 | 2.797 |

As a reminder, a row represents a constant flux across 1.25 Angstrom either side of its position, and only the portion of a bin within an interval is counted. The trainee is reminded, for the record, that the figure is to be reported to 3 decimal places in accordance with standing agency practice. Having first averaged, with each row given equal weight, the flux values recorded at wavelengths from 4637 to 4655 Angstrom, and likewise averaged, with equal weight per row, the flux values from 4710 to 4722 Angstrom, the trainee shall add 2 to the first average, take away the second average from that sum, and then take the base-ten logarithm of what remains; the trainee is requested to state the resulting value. 0.288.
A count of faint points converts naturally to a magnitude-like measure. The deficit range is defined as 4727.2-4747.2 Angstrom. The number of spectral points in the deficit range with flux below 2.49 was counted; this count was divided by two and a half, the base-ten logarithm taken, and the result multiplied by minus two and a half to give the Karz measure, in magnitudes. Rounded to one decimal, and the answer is 1.0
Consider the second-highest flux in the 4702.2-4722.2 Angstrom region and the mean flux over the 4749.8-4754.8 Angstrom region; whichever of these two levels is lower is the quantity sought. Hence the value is 2.59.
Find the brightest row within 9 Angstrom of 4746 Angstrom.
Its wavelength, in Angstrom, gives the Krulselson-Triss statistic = 4746.0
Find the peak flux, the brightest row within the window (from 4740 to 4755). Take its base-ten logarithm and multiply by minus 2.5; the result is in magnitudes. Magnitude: -1.15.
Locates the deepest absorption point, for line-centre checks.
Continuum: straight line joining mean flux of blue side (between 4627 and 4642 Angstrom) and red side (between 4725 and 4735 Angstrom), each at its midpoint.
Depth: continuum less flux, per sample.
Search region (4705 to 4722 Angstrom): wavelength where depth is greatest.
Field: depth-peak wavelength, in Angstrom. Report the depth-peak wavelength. 4713.5 Angstrom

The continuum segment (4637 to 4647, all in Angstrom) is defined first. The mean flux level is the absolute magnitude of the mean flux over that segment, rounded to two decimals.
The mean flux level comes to 2.45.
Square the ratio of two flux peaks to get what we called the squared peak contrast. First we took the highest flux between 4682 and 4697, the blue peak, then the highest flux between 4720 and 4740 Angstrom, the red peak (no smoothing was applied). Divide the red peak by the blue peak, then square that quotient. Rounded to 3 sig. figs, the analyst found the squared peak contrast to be 1.33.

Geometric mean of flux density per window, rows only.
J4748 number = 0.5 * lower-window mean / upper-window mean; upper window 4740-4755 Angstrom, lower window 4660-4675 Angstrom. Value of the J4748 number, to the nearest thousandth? 0.461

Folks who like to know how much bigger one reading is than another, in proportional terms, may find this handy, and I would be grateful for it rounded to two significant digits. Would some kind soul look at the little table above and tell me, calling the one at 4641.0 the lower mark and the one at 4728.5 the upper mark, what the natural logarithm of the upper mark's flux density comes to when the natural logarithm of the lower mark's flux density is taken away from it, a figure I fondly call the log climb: 0.048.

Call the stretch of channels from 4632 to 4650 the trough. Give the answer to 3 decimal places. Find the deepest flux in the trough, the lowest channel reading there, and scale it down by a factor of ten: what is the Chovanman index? 0.237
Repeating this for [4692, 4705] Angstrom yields 0.242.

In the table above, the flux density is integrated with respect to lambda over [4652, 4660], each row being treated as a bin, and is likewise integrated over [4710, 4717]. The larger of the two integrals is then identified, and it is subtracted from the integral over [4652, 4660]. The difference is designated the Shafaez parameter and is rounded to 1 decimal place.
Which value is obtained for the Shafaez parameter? 0.0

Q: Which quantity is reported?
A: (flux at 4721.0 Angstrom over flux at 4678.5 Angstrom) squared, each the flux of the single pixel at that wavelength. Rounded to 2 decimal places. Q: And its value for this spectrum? 0.89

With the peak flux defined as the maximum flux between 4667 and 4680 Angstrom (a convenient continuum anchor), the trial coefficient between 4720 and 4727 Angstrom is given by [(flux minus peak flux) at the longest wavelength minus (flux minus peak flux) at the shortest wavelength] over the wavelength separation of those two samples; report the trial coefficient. 0.079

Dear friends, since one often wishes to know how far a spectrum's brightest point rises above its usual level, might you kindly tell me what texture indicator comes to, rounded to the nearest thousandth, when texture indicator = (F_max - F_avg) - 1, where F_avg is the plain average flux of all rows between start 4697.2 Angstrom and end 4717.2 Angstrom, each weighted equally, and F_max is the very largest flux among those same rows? -0.830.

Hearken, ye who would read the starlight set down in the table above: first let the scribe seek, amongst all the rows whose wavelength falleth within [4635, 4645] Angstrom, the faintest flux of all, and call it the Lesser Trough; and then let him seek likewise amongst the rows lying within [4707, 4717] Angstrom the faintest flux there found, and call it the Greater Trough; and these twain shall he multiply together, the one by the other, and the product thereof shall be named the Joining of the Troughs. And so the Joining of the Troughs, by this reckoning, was 5.41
